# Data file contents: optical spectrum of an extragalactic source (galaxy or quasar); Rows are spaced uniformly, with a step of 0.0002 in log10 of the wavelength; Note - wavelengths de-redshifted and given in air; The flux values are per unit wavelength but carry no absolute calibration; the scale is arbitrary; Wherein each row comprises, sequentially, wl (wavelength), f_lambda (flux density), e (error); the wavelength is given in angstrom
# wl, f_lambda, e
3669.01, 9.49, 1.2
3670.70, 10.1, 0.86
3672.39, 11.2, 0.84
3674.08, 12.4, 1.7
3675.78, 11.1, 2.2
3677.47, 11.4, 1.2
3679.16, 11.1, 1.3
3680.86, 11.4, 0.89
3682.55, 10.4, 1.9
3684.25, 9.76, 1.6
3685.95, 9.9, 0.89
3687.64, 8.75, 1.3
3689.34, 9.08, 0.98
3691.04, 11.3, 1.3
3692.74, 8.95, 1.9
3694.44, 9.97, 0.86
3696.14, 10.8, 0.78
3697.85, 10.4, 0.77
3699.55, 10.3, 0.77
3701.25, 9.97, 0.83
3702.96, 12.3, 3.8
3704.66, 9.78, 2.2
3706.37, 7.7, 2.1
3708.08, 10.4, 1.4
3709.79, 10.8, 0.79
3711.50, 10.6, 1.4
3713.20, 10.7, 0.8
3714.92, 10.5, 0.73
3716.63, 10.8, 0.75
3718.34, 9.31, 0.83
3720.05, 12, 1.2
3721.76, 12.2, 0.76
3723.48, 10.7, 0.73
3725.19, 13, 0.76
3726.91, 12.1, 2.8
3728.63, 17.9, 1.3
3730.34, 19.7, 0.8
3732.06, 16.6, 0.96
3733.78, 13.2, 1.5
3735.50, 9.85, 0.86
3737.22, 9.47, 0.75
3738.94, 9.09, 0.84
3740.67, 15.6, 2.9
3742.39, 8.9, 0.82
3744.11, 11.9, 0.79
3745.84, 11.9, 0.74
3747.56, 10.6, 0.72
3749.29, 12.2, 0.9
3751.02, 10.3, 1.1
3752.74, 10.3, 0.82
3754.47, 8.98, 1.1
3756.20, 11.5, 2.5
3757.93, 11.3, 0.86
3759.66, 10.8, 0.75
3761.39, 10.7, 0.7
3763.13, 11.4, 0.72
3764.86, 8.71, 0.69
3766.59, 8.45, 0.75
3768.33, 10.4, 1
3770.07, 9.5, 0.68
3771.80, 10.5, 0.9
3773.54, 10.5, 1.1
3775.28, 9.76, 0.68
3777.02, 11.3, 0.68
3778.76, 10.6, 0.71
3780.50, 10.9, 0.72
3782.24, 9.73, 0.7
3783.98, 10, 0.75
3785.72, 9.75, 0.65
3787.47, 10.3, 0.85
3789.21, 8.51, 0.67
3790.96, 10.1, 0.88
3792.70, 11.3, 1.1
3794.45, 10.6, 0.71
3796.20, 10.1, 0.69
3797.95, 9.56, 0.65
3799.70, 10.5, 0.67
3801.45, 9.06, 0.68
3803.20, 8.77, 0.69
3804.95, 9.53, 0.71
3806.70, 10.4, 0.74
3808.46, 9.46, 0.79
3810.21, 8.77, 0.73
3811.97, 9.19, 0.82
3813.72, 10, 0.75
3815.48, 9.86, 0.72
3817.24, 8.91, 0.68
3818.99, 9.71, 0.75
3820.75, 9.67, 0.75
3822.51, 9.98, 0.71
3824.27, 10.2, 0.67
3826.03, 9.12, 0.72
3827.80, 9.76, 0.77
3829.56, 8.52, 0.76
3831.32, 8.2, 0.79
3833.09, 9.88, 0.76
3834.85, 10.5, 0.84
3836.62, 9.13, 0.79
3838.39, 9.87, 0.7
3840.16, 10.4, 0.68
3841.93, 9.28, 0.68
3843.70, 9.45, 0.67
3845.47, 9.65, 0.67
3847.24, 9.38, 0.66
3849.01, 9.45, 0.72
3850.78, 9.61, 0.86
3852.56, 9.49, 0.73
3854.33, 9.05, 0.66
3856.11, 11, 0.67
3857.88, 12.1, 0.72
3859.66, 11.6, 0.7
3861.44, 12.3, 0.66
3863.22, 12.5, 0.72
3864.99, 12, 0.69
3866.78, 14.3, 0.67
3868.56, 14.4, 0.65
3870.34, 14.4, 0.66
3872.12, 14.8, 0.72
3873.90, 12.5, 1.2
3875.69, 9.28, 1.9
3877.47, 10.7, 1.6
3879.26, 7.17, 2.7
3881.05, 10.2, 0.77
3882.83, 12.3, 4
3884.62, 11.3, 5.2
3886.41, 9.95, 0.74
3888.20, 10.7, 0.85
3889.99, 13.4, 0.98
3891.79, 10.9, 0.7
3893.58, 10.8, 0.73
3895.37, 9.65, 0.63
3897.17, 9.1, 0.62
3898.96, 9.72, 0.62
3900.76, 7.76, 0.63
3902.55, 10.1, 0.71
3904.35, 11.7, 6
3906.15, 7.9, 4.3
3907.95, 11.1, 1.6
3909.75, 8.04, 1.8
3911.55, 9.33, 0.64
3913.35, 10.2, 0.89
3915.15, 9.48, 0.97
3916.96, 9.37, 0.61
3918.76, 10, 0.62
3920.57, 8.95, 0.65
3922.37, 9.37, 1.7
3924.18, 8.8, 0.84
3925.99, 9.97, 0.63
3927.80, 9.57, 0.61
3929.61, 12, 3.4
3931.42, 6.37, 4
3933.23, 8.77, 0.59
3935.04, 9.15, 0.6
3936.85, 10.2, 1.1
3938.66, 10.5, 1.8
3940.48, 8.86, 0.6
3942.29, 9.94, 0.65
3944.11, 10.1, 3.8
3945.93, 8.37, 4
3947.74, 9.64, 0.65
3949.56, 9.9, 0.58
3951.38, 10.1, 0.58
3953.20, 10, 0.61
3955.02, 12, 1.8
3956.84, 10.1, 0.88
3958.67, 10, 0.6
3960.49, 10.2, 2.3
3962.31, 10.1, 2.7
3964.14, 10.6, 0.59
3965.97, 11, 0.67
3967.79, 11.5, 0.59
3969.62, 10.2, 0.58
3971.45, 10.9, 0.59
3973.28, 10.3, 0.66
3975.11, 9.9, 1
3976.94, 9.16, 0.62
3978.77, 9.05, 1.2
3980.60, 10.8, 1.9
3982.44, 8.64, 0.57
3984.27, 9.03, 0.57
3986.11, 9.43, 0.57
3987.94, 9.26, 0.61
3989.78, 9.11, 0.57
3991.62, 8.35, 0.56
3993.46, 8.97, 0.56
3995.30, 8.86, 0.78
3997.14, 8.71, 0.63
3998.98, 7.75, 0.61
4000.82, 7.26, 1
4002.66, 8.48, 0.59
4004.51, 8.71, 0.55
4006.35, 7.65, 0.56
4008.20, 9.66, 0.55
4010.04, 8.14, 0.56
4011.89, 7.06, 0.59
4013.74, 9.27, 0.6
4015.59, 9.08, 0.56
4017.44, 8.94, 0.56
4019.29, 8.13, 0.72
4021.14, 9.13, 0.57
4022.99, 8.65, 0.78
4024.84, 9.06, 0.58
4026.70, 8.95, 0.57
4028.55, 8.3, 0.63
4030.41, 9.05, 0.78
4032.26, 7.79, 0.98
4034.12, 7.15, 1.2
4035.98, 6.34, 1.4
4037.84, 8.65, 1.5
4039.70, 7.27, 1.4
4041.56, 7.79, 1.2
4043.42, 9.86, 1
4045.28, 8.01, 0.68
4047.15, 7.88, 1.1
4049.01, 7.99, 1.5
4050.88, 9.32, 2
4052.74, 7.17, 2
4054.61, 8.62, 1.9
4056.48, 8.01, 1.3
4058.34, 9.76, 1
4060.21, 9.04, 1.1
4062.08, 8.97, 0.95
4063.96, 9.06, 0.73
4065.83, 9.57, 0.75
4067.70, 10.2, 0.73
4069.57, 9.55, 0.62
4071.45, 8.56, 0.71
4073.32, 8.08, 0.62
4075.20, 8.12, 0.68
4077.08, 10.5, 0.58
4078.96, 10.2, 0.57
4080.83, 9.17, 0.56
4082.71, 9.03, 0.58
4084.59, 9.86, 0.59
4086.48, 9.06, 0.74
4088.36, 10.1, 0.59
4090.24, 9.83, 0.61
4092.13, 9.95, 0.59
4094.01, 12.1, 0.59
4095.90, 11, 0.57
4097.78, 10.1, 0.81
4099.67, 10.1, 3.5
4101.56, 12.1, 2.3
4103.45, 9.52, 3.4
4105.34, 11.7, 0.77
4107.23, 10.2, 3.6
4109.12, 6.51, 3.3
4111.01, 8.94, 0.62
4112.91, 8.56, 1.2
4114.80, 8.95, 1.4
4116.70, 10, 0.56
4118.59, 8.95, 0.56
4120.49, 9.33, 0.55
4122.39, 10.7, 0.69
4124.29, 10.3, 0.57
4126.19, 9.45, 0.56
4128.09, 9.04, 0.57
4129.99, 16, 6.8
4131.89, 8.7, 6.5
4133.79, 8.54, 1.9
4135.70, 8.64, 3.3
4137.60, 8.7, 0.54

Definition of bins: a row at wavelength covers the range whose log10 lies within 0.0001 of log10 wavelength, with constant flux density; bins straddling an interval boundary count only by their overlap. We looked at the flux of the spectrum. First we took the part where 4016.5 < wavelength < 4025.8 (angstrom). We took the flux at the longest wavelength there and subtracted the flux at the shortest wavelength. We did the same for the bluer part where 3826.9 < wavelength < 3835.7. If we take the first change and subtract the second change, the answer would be -0.6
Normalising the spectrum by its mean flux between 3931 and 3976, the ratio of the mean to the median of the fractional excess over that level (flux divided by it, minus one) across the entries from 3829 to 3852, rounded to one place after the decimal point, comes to 0.9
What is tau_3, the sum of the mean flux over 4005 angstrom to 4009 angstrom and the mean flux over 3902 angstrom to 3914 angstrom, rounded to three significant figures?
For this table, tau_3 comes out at 18.4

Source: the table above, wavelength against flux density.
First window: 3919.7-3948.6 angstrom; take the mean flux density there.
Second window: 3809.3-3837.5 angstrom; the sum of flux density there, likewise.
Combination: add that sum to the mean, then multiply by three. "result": 482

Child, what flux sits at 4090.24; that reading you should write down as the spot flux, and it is 9.83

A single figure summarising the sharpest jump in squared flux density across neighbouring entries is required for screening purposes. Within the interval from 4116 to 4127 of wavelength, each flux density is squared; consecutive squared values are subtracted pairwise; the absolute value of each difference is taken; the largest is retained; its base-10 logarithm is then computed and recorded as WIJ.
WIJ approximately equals 1.4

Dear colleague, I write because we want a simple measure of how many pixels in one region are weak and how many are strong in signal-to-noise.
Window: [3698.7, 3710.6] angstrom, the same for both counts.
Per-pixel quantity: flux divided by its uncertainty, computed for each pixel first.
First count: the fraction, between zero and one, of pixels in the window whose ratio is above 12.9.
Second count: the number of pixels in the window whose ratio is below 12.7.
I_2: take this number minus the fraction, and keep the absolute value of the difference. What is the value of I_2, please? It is 4.7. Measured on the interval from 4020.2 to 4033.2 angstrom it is 2.4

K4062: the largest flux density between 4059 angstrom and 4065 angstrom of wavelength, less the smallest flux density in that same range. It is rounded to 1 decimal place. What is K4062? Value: 0.1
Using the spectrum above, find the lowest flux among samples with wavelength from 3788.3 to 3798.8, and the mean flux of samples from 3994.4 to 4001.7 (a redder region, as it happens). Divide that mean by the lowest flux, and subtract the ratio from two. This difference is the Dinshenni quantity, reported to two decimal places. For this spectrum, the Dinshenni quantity 1.04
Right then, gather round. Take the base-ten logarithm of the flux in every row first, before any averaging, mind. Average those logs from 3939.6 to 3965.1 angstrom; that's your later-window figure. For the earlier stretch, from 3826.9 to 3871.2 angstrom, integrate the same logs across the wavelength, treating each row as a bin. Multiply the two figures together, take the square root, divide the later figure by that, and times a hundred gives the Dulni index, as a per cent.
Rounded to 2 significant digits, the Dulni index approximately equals 15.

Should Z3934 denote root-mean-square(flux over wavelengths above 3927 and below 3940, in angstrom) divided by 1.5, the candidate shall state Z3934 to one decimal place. 6.4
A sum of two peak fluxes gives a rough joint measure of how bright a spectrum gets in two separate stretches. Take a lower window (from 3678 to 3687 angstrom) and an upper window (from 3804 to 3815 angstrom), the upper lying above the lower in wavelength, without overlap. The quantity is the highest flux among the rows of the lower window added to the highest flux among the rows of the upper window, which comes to 22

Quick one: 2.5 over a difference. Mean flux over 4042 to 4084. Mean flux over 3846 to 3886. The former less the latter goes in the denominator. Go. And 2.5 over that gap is -1.0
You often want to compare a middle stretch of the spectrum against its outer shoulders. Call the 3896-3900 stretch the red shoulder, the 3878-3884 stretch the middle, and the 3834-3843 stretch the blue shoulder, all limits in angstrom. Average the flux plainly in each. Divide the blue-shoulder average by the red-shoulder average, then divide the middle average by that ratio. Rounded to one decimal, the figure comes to 9.5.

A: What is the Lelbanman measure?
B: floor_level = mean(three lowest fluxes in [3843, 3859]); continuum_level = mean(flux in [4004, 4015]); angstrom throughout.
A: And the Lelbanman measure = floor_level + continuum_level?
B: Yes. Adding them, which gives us 17.7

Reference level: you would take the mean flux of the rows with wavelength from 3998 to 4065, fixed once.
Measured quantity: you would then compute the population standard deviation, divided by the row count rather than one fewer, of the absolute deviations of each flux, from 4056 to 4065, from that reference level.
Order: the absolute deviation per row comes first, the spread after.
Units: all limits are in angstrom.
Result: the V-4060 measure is 0.34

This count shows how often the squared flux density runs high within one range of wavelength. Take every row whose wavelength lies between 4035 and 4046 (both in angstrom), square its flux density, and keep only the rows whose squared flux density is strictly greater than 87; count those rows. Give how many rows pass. 1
